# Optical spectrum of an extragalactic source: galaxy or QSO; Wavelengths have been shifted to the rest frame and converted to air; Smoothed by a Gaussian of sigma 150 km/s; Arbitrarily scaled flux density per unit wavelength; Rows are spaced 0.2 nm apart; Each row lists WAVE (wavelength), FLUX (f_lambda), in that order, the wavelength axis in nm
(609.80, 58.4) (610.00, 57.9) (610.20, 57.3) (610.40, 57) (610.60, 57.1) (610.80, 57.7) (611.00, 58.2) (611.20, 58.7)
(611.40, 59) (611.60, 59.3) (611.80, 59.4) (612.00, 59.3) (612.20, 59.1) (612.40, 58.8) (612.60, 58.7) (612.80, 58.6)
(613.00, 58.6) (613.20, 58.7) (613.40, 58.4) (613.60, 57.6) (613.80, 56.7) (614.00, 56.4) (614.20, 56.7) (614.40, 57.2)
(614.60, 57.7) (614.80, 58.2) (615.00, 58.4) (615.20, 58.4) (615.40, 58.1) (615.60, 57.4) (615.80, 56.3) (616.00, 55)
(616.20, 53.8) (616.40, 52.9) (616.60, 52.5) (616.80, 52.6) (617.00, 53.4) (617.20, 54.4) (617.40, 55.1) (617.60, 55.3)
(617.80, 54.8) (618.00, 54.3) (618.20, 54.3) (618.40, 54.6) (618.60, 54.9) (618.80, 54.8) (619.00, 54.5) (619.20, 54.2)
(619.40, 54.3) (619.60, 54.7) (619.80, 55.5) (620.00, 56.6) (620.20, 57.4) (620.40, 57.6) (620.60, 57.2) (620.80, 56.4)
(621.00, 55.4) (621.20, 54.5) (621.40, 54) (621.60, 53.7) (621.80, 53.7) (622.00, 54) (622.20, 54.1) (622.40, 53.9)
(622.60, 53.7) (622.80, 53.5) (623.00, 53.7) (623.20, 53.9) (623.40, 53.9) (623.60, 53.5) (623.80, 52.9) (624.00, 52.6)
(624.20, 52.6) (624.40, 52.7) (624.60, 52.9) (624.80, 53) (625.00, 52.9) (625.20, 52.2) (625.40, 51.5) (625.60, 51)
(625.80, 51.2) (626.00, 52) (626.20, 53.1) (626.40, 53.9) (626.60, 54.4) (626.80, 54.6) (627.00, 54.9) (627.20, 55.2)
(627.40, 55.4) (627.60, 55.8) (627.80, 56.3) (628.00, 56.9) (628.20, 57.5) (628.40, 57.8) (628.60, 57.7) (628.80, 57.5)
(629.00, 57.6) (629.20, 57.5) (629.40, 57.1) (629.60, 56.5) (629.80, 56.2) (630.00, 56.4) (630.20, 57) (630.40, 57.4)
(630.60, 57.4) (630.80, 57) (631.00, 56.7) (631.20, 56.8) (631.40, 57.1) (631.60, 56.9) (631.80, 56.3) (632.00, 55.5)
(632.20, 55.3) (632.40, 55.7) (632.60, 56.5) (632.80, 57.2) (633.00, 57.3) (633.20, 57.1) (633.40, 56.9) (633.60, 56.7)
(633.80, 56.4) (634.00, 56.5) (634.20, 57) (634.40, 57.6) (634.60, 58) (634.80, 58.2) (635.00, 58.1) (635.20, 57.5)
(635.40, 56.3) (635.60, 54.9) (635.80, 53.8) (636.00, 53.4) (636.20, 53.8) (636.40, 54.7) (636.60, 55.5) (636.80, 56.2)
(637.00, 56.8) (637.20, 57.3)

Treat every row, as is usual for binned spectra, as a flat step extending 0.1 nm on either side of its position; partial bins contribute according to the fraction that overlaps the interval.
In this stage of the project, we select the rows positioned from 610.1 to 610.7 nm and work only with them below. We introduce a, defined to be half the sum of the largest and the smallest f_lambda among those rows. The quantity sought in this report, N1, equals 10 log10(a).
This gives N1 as 17.57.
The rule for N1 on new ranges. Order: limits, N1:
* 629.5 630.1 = 17.51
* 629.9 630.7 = 17.55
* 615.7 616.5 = 17.37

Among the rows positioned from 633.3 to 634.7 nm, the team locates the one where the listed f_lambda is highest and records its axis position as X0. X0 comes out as 634.60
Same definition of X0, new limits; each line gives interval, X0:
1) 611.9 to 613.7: 612.00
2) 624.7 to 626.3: 626.20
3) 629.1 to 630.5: 629.20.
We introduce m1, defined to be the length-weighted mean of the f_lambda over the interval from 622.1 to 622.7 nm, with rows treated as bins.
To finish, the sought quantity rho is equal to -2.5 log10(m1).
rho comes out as -4.33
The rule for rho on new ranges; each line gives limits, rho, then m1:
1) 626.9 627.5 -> -4.35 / 55.2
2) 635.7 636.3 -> -4.32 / 53.7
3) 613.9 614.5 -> -4.39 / 56.8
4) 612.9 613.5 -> -4.42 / 58.6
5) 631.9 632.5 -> -4.36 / 55.5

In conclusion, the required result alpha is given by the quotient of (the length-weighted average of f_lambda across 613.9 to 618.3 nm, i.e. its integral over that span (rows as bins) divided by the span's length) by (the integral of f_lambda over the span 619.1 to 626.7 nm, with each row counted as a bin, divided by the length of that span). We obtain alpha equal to 1.03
